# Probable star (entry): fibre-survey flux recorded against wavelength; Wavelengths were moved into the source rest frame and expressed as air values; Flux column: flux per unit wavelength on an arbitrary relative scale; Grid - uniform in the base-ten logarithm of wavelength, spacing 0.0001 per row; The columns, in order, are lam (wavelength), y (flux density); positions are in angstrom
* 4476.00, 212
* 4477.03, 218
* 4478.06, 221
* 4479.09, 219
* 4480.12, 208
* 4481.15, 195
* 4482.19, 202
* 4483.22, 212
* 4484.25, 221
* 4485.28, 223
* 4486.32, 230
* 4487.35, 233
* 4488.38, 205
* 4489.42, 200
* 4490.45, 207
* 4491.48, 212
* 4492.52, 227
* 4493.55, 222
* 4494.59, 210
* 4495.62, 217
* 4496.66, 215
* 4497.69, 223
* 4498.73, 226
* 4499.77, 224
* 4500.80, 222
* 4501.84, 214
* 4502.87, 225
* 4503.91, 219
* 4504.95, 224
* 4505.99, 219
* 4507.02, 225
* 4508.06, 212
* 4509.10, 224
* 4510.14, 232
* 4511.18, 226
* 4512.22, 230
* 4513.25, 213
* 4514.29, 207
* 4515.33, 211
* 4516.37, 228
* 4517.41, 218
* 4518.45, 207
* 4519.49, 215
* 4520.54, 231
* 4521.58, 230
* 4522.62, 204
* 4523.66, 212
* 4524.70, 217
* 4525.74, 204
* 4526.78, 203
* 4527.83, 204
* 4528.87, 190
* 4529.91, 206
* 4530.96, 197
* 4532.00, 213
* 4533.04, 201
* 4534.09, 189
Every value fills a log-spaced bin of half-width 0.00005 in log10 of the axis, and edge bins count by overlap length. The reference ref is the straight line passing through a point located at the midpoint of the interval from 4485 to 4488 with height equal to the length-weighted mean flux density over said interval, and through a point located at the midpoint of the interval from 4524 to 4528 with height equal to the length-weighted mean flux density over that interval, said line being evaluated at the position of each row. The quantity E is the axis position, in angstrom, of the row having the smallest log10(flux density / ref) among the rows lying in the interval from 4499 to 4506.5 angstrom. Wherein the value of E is 4501.84 angstrom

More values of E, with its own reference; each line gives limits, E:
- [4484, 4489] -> 4488.38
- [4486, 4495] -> 4489.42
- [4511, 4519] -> 4514.29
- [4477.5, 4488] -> 4481.15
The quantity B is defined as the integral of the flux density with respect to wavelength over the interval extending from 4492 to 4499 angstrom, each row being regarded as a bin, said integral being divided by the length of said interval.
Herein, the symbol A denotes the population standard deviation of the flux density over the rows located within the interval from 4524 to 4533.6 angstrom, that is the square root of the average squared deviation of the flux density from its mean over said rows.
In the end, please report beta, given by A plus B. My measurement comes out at 227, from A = 7.5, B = 220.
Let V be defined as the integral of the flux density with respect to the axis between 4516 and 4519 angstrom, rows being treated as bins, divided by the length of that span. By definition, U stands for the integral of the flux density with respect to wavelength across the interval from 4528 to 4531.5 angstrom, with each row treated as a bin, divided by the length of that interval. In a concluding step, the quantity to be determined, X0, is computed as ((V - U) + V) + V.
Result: 453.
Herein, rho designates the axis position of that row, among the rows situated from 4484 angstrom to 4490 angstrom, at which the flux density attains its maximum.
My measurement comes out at 4487.35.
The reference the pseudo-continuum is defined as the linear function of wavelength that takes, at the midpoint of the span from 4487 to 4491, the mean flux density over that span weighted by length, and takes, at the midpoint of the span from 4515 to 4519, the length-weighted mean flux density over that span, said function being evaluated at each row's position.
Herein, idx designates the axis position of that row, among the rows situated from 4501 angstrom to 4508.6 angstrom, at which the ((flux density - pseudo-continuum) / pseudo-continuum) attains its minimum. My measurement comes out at 4508.06 angstrom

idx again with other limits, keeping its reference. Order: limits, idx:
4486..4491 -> 4489.42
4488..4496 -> 4489.42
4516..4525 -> 4522.62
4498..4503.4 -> 4501.84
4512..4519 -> 4518.45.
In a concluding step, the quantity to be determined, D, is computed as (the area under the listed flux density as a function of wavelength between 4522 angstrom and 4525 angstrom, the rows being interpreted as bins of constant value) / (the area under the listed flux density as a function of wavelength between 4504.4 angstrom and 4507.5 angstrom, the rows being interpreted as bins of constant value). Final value 0.9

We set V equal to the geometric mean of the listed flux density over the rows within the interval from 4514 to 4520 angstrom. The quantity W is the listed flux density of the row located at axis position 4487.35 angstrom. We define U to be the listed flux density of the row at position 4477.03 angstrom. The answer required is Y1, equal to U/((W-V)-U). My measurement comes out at -1.09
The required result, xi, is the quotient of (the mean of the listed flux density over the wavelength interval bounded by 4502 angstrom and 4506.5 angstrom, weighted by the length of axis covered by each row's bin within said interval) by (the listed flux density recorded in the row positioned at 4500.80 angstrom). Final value 1.00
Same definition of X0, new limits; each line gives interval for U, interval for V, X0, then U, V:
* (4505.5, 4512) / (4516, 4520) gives 427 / 223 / 217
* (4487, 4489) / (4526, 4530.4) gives 386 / 217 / 201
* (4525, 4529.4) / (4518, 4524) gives 448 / 201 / 217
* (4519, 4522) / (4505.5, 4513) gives 447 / 225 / 224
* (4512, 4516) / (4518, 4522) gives 446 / 215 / 220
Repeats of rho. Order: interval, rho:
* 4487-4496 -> 4487.35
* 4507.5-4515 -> 4510.14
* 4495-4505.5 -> 4498.73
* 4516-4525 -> 4520.54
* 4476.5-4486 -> 4485.28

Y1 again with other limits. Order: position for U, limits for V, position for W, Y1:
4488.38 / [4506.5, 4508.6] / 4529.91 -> -0.94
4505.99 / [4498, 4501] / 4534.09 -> -0.86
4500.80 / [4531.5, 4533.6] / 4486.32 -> -1.12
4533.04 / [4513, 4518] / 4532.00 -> -0.99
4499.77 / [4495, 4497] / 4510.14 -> -1.08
